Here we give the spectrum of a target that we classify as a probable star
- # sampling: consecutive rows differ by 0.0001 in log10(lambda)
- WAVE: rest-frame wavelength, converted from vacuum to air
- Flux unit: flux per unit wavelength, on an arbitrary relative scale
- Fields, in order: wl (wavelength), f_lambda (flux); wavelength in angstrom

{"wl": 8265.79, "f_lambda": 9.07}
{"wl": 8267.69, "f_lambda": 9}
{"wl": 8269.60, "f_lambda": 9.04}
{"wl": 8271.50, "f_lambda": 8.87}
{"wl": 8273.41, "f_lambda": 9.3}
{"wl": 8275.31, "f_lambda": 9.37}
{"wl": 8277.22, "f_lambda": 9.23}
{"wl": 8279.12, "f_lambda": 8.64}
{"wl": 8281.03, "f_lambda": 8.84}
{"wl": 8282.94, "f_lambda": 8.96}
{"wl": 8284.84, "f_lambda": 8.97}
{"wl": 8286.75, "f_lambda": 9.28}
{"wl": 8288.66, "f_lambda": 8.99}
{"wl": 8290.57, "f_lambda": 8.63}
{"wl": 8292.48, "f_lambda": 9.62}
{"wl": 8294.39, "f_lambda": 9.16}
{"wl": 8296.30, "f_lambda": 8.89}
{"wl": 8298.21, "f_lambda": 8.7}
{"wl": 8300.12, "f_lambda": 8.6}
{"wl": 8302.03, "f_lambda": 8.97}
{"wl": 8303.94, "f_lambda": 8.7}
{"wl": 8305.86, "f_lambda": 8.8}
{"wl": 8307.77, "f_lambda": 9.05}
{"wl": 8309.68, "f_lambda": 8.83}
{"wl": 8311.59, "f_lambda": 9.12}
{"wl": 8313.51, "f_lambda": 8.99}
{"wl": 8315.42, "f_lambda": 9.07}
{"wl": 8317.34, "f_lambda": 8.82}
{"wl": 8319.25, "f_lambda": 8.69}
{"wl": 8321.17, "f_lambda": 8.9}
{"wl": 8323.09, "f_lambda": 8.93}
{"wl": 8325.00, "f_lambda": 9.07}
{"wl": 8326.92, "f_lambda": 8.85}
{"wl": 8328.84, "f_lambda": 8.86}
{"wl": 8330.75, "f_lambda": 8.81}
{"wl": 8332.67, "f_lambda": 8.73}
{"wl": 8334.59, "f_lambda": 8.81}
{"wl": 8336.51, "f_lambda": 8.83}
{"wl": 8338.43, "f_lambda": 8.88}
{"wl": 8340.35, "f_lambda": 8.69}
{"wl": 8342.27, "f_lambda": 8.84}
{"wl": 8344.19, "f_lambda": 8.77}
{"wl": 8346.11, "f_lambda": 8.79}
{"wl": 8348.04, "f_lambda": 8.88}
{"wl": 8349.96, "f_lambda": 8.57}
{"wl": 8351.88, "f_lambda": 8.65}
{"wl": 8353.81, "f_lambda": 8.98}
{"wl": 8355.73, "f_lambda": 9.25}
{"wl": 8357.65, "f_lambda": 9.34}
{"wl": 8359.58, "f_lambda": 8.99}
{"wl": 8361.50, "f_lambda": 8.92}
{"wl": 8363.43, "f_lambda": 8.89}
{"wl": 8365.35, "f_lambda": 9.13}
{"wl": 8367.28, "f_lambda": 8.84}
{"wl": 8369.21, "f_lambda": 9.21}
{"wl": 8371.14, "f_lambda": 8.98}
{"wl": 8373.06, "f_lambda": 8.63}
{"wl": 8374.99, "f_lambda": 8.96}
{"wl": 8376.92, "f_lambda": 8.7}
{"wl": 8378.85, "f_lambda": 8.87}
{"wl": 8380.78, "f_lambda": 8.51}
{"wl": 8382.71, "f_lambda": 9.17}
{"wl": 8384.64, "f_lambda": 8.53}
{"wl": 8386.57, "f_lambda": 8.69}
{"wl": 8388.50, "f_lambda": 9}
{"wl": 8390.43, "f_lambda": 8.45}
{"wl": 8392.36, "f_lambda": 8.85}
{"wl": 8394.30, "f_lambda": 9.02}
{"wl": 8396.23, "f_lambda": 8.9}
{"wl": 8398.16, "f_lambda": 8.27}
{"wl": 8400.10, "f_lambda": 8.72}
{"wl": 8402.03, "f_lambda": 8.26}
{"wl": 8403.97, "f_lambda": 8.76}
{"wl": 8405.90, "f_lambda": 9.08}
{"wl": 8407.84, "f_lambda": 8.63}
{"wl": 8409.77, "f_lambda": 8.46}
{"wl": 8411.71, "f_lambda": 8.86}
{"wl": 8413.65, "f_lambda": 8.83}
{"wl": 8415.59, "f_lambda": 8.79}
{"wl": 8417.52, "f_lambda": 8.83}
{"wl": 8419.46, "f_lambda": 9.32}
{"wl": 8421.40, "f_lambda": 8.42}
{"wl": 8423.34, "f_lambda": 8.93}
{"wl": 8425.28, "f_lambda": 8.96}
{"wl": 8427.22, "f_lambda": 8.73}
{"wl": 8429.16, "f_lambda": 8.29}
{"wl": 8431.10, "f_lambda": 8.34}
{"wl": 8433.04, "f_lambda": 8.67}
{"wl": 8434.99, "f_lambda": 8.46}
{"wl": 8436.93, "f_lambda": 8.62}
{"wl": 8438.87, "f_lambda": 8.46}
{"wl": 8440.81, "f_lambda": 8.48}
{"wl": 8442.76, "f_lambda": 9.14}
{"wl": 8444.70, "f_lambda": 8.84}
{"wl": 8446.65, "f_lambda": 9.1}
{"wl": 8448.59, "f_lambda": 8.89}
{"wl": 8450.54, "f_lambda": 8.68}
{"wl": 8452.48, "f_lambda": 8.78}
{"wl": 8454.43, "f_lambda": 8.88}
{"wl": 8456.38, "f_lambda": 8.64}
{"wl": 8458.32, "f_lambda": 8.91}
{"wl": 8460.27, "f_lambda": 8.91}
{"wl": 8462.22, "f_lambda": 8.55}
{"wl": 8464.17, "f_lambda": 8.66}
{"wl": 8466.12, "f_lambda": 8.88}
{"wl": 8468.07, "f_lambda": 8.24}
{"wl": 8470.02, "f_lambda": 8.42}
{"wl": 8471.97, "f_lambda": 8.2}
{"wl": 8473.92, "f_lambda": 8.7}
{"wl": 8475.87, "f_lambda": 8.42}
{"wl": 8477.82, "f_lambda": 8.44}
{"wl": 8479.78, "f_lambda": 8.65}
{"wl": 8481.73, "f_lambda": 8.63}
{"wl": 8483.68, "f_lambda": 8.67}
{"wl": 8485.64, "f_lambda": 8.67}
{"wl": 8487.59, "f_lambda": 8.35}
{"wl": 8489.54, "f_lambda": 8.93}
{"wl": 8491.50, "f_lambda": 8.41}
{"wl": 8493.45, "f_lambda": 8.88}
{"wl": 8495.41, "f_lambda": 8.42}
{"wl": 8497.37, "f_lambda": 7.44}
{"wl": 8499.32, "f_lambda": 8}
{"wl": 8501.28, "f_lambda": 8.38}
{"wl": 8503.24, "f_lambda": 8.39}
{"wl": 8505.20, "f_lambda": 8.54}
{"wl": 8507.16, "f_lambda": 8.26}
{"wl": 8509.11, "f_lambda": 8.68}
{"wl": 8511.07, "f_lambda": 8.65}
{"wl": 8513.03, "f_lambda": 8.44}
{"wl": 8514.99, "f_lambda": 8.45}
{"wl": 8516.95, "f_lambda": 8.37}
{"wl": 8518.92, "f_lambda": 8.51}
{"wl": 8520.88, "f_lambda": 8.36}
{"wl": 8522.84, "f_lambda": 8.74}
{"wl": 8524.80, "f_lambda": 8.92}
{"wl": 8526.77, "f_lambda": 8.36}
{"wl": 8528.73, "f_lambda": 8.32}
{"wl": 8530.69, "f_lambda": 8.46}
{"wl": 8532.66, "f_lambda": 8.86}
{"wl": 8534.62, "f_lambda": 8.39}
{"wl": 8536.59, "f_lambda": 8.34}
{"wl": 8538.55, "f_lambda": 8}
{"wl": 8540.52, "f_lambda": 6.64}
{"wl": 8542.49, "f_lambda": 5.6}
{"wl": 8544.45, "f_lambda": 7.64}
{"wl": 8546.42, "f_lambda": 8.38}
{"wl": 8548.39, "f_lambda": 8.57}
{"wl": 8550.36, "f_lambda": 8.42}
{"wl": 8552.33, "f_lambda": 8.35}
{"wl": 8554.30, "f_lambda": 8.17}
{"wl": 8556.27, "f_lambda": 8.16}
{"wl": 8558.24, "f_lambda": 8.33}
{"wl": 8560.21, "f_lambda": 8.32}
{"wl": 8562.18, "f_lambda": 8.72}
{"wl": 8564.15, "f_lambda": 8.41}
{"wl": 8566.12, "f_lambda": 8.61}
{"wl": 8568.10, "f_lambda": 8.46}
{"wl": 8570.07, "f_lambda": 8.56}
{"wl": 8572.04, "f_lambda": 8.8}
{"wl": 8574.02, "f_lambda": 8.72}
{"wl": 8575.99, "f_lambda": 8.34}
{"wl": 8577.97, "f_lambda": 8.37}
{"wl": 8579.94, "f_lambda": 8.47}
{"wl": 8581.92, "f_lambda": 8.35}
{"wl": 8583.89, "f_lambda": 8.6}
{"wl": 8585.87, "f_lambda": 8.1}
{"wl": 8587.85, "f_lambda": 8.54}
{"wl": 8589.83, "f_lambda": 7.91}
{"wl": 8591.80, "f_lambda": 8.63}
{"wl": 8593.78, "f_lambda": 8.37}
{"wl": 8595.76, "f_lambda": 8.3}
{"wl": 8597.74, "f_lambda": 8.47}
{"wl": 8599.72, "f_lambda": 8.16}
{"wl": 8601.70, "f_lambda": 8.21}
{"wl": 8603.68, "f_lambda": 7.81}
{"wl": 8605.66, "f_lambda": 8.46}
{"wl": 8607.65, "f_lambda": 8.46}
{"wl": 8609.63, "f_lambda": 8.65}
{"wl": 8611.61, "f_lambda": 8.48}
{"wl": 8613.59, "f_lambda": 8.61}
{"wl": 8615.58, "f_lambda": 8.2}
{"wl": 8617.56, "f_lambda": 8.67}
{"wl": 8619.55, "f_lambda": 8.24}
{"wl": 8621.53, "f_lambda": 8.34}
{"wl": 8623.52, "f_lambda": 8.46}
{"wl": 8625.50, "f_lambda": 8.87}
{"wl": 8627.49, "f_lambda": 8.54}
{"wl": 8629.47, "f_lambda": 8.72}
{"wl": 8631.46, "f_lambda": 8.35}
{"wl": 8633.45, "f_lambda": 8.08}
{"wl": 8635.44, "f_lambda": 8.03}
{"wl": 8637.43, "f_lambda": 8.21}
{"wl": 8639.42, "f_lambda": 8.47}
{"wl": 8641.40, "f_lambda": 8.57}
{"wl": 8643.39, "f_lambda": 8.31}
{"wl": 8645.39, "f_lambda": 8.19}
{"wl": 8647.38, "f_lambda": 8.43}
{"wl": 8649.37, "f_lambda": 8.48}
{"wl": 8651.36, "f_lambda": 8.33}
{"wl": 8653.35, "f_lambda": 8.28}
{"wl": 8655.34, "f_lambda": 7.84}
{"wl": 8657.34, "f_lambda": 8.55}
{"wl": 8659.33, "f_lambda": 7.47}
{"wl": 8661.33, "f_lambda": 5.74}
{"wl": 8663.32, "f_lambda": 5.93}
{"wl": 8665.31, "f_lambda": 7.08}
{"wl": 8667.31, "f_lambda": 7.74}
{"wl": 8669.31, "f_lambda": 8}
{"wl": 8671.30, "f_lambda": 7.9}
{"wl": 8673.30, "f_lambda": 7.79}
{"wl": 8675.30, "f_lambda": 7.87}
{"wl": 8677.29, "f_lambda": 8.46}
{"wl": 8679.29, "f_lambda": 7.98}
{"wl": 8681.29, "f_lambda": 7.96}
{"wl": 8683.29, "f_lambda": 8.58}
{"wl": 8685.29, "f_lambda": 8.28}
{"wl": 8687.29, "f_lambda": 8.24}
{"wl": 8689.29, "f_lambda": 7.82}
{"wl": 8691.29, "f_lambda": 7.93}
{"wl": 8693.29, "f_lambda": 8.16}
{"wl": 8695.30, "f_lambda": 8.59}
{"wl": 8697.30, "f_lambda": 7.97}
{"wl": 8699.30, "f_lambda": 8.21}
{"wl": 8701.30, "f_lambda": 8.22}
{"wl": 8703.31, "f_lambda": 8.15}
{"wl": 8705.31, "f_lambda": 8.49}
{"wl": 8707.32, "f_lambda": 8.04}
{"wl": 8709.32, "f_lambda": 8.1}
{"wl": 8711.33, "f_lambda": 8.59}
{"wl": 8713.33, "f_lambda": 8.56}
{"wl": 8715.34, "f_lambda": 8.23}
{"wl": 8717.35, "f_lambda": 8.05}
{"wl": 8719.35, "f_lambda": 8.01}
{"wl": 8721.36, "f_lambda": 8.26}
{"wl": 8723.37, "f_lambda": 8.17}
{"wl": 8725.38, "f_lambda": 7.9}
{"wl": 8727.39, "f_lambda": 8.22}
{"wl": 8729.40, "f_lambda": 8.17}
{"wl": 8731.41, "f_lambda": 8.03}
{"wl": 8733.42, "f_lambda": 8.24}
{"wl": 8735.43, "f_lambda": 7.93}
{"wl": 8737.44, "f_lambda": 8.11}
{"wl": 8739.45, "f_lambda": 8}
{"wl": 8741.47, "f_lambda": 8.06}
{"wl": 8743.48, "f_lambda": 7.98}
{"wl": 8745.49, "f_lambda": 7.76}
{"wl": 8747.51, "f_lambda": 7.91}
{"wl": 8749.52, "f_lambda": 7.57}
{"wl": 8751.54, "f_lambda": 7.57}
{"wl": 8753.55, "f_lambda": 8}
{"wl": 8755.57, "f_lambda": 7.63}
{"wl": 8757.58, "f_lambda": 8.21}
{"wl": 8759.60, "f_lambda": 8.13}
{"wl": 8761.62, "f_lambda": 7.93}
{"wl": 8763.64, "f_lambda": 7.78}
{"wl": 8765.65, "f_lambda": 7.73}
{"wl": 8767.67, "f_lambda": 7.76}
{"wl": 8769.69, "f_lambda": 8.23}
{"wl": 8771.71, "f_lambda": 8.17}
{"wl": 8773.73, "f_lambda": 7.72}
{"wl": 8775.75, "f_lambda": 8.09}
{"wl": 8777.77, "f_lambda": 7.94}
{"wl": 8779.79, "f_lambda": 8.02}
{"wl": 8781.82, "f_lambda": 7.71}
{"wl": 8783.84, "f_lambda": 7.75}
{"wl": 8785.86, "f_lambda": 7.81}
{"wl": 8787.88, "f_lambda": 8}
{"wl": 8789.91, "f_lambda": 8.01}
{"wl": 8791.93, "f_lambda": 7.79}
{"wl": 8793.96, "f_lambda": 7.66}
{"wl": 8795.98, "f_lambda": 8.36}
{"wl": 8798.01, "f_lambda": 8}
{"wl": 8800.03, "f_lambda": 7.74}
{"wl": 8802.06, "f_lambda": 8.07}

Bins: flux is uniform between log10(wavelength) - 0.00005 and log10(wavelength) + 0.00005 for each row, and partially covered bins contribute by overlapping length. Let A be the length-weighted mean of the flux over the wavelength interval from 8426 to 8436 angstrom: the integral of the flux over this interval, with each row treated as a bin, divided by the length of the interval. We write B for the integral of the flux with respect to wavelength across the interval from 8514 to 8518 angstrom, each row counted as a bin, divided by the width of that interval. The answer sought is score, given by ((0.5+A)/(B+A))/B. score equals 0.0635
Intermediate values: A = 8.51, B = 8.4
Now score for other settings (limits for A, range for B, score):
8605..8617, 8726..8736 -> 0.0666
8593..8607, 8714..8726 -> 0.0658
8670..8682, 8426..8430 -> 0.0601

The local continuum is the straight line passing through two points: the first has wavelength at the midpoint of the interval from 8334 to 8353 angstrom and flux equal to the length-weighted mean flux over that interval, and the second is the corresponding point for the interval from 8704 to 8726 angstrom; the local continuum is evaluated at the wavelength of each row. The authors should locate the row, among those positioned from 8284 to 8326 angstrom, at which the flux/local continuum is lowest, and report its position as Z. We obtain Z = 8300.12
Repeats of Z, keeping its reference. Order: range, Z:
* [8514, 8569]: 8542.49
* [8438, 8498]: 8497.37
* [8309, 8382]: 8380.78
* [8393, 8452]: 8402.03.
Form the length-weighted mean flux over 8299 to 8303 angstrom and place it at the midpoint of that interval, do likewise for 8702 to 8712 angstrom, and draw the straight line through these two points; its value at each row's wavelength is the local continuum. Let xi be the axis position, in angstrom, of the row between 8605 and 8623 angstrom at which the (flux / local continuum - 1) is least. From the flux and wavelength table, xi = 8615.58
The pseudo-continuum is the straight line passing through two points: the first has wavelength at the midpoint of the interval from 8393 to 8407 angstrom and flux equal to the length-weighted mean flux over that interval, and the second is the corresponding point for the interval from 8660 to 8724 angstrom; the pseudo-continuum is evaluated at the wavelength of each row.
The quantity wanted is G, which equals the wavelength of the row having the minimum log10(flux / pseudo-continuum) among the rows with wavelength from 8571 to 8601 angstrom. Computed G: 8589.83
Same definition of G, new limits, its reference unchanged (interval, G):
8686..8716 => 8689.29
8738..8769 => 8749.52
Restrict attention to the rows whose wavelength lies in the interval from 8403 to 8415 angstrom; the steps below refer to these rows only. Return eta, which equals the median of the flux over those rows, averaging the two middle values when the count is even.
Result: 8.8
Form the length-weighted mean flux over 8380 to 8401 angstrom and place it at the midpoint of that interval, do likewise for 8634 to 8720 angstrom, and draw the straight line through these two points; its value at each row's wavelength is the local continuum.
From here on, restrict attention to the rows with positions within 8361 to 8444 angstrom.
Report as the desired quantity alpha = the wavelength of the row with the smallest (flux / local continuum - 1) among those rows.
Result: 8402.03 angstrom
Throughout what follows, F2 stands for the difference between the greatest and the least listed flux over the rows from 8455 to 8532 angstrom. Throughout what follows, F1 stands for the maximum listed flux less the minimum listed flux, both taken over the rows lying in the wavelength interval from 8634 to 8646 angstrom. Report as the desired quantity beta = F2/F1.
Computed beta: 2.8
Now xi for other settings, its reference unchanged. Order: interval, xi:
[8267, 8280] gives 8279.12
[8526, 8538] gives 8528.73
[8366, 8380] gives 8373.06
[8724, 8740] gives 8725.38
